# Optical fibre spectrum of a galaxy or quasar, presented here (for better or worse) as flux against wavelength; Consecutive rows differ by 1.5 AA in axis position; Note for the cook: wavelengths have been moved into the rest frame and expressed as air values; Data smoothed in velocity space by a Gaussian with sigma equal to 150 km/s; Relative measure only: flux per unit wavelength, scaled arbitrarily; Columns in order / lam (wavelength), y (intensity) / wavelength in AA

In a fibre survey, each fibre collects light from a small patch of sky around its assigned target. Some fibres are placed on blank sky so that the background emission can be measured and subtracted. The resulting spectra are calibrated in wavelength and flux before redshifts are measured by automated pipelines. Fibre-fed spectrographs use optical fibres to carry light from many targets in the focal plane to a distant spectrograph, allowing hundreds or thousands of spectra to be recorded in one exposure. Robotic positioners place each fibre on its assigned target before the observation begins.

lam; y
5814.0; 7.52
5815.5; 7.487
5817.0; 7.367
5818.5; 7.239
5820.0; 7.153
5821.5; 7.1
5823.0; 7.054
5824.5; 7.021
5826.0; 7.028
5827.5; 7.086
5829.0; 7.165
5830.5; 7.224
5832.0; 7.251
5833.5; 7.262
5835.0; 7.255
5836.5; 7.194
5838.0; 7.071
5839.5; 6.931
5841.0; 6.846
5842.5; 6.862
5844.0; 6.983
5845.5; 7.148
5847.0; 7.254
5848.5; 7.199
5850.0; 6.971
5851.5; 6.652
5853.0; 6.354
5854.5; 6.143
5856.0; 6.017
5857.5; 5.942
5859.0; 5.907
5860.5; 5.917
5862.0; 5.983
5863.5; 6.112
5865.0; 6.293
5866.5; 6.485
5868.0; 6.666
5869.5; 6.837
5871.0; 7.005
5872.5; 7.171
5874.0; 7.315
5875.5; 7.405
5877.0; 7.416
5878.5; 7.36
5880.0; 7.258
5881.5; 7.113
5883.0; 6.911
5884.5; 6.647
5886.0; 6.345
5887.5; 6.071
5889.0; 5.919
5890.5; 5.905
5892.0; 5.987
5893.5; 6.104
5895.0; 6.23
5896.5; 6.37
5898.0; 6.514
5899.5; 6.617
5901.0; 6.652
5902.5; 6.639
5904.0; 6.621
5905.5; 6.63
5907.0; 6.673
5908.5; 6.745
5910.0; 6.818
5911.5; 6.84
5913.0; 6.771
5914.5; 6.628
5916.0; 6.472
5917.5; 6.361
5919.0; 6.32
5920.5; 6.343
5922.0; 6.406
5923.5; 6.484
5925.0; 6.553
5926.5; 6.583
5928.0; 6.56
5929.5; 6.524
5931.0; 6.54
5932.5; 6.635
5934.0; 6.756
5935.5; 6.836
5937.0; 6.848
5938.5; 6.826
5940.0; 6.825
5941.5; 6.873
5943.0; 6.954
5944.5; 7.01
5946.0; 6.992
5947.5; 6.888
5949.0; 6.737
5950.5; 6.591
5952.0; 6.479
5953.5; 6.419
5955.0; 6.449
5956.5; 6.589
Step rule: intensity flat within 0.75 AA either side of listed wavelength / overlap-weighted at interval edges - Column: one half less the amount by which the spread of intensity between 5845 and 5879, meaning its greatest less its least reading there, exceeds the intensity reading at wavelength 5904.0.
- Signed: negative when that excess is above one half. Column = 5.6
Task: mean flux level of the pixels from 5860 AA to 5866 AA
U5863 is 6.1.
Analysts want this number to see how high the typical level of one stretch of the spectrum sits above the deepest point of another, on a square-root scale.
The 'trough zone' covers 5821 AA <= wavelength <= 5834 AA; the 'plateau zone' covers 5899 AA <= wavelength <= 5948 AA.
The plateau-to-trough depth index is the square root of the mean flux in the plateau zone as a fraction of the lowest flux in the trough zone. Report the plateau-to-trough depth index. 0.975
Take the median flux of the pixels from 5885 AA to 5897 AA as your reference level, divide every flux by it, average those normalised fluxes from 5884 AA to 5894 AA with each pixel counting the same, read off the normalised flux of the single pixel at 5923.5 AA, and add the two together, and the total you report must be 2.07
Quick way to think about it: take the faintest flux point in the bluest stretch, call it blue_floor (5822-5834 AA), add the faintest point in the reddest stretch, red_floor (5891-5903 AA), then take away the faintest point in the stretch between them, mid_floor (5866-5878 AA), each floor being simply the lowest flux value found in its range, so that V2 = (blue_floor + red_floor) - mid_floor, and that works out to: 6.52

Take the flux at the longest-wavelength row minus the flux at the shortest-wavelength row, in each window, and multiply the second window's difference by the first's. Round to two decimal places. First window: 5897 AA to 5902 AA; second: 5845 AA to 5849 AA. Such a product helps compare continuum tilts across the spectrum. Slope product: 0.01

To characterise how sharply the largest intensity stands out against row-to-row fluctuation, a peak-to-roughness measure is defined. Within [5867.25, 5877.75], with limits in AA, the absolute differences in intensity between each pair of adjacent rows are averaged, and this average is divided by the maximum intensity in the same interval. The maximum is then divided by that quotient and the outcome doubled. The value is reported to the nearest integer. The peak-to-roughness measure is 880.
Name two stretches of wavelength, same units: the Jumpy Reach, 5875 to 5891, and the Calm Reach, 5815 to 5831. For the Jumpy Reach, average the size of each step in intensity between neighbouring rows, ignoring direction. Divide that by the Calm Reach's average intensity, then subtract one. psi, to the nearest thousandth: -0.979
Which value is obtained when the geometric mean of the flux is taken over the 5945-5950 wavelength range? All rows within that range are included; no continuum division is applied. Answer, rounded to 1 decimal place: 6.9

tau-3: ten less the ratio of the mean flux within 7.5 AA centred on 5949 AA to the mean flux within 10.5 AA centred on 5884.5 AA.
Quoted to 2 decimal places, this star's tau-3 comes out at 8.98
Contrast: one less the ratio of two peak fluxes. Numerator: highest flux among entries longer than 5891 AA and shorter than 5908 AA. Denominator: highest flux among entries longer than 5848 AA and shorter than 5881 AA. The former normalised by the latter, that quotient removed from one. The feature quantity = 0.10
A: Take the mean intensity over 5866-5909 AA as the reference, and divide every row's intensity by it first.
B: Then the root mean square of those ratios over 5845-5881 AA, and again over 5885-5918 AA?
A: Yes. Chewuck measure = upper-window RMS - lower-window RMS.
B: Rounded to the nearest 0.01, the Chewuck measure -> -0.04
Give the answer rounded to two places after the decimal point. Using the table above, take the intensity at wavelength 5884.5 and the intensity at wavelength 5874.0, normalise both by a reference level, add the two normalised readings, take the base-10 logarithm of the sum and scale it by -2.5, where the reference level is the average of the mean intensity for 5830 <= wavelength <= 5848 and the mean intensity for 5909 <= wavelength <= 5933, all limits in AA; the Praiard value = -0.78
